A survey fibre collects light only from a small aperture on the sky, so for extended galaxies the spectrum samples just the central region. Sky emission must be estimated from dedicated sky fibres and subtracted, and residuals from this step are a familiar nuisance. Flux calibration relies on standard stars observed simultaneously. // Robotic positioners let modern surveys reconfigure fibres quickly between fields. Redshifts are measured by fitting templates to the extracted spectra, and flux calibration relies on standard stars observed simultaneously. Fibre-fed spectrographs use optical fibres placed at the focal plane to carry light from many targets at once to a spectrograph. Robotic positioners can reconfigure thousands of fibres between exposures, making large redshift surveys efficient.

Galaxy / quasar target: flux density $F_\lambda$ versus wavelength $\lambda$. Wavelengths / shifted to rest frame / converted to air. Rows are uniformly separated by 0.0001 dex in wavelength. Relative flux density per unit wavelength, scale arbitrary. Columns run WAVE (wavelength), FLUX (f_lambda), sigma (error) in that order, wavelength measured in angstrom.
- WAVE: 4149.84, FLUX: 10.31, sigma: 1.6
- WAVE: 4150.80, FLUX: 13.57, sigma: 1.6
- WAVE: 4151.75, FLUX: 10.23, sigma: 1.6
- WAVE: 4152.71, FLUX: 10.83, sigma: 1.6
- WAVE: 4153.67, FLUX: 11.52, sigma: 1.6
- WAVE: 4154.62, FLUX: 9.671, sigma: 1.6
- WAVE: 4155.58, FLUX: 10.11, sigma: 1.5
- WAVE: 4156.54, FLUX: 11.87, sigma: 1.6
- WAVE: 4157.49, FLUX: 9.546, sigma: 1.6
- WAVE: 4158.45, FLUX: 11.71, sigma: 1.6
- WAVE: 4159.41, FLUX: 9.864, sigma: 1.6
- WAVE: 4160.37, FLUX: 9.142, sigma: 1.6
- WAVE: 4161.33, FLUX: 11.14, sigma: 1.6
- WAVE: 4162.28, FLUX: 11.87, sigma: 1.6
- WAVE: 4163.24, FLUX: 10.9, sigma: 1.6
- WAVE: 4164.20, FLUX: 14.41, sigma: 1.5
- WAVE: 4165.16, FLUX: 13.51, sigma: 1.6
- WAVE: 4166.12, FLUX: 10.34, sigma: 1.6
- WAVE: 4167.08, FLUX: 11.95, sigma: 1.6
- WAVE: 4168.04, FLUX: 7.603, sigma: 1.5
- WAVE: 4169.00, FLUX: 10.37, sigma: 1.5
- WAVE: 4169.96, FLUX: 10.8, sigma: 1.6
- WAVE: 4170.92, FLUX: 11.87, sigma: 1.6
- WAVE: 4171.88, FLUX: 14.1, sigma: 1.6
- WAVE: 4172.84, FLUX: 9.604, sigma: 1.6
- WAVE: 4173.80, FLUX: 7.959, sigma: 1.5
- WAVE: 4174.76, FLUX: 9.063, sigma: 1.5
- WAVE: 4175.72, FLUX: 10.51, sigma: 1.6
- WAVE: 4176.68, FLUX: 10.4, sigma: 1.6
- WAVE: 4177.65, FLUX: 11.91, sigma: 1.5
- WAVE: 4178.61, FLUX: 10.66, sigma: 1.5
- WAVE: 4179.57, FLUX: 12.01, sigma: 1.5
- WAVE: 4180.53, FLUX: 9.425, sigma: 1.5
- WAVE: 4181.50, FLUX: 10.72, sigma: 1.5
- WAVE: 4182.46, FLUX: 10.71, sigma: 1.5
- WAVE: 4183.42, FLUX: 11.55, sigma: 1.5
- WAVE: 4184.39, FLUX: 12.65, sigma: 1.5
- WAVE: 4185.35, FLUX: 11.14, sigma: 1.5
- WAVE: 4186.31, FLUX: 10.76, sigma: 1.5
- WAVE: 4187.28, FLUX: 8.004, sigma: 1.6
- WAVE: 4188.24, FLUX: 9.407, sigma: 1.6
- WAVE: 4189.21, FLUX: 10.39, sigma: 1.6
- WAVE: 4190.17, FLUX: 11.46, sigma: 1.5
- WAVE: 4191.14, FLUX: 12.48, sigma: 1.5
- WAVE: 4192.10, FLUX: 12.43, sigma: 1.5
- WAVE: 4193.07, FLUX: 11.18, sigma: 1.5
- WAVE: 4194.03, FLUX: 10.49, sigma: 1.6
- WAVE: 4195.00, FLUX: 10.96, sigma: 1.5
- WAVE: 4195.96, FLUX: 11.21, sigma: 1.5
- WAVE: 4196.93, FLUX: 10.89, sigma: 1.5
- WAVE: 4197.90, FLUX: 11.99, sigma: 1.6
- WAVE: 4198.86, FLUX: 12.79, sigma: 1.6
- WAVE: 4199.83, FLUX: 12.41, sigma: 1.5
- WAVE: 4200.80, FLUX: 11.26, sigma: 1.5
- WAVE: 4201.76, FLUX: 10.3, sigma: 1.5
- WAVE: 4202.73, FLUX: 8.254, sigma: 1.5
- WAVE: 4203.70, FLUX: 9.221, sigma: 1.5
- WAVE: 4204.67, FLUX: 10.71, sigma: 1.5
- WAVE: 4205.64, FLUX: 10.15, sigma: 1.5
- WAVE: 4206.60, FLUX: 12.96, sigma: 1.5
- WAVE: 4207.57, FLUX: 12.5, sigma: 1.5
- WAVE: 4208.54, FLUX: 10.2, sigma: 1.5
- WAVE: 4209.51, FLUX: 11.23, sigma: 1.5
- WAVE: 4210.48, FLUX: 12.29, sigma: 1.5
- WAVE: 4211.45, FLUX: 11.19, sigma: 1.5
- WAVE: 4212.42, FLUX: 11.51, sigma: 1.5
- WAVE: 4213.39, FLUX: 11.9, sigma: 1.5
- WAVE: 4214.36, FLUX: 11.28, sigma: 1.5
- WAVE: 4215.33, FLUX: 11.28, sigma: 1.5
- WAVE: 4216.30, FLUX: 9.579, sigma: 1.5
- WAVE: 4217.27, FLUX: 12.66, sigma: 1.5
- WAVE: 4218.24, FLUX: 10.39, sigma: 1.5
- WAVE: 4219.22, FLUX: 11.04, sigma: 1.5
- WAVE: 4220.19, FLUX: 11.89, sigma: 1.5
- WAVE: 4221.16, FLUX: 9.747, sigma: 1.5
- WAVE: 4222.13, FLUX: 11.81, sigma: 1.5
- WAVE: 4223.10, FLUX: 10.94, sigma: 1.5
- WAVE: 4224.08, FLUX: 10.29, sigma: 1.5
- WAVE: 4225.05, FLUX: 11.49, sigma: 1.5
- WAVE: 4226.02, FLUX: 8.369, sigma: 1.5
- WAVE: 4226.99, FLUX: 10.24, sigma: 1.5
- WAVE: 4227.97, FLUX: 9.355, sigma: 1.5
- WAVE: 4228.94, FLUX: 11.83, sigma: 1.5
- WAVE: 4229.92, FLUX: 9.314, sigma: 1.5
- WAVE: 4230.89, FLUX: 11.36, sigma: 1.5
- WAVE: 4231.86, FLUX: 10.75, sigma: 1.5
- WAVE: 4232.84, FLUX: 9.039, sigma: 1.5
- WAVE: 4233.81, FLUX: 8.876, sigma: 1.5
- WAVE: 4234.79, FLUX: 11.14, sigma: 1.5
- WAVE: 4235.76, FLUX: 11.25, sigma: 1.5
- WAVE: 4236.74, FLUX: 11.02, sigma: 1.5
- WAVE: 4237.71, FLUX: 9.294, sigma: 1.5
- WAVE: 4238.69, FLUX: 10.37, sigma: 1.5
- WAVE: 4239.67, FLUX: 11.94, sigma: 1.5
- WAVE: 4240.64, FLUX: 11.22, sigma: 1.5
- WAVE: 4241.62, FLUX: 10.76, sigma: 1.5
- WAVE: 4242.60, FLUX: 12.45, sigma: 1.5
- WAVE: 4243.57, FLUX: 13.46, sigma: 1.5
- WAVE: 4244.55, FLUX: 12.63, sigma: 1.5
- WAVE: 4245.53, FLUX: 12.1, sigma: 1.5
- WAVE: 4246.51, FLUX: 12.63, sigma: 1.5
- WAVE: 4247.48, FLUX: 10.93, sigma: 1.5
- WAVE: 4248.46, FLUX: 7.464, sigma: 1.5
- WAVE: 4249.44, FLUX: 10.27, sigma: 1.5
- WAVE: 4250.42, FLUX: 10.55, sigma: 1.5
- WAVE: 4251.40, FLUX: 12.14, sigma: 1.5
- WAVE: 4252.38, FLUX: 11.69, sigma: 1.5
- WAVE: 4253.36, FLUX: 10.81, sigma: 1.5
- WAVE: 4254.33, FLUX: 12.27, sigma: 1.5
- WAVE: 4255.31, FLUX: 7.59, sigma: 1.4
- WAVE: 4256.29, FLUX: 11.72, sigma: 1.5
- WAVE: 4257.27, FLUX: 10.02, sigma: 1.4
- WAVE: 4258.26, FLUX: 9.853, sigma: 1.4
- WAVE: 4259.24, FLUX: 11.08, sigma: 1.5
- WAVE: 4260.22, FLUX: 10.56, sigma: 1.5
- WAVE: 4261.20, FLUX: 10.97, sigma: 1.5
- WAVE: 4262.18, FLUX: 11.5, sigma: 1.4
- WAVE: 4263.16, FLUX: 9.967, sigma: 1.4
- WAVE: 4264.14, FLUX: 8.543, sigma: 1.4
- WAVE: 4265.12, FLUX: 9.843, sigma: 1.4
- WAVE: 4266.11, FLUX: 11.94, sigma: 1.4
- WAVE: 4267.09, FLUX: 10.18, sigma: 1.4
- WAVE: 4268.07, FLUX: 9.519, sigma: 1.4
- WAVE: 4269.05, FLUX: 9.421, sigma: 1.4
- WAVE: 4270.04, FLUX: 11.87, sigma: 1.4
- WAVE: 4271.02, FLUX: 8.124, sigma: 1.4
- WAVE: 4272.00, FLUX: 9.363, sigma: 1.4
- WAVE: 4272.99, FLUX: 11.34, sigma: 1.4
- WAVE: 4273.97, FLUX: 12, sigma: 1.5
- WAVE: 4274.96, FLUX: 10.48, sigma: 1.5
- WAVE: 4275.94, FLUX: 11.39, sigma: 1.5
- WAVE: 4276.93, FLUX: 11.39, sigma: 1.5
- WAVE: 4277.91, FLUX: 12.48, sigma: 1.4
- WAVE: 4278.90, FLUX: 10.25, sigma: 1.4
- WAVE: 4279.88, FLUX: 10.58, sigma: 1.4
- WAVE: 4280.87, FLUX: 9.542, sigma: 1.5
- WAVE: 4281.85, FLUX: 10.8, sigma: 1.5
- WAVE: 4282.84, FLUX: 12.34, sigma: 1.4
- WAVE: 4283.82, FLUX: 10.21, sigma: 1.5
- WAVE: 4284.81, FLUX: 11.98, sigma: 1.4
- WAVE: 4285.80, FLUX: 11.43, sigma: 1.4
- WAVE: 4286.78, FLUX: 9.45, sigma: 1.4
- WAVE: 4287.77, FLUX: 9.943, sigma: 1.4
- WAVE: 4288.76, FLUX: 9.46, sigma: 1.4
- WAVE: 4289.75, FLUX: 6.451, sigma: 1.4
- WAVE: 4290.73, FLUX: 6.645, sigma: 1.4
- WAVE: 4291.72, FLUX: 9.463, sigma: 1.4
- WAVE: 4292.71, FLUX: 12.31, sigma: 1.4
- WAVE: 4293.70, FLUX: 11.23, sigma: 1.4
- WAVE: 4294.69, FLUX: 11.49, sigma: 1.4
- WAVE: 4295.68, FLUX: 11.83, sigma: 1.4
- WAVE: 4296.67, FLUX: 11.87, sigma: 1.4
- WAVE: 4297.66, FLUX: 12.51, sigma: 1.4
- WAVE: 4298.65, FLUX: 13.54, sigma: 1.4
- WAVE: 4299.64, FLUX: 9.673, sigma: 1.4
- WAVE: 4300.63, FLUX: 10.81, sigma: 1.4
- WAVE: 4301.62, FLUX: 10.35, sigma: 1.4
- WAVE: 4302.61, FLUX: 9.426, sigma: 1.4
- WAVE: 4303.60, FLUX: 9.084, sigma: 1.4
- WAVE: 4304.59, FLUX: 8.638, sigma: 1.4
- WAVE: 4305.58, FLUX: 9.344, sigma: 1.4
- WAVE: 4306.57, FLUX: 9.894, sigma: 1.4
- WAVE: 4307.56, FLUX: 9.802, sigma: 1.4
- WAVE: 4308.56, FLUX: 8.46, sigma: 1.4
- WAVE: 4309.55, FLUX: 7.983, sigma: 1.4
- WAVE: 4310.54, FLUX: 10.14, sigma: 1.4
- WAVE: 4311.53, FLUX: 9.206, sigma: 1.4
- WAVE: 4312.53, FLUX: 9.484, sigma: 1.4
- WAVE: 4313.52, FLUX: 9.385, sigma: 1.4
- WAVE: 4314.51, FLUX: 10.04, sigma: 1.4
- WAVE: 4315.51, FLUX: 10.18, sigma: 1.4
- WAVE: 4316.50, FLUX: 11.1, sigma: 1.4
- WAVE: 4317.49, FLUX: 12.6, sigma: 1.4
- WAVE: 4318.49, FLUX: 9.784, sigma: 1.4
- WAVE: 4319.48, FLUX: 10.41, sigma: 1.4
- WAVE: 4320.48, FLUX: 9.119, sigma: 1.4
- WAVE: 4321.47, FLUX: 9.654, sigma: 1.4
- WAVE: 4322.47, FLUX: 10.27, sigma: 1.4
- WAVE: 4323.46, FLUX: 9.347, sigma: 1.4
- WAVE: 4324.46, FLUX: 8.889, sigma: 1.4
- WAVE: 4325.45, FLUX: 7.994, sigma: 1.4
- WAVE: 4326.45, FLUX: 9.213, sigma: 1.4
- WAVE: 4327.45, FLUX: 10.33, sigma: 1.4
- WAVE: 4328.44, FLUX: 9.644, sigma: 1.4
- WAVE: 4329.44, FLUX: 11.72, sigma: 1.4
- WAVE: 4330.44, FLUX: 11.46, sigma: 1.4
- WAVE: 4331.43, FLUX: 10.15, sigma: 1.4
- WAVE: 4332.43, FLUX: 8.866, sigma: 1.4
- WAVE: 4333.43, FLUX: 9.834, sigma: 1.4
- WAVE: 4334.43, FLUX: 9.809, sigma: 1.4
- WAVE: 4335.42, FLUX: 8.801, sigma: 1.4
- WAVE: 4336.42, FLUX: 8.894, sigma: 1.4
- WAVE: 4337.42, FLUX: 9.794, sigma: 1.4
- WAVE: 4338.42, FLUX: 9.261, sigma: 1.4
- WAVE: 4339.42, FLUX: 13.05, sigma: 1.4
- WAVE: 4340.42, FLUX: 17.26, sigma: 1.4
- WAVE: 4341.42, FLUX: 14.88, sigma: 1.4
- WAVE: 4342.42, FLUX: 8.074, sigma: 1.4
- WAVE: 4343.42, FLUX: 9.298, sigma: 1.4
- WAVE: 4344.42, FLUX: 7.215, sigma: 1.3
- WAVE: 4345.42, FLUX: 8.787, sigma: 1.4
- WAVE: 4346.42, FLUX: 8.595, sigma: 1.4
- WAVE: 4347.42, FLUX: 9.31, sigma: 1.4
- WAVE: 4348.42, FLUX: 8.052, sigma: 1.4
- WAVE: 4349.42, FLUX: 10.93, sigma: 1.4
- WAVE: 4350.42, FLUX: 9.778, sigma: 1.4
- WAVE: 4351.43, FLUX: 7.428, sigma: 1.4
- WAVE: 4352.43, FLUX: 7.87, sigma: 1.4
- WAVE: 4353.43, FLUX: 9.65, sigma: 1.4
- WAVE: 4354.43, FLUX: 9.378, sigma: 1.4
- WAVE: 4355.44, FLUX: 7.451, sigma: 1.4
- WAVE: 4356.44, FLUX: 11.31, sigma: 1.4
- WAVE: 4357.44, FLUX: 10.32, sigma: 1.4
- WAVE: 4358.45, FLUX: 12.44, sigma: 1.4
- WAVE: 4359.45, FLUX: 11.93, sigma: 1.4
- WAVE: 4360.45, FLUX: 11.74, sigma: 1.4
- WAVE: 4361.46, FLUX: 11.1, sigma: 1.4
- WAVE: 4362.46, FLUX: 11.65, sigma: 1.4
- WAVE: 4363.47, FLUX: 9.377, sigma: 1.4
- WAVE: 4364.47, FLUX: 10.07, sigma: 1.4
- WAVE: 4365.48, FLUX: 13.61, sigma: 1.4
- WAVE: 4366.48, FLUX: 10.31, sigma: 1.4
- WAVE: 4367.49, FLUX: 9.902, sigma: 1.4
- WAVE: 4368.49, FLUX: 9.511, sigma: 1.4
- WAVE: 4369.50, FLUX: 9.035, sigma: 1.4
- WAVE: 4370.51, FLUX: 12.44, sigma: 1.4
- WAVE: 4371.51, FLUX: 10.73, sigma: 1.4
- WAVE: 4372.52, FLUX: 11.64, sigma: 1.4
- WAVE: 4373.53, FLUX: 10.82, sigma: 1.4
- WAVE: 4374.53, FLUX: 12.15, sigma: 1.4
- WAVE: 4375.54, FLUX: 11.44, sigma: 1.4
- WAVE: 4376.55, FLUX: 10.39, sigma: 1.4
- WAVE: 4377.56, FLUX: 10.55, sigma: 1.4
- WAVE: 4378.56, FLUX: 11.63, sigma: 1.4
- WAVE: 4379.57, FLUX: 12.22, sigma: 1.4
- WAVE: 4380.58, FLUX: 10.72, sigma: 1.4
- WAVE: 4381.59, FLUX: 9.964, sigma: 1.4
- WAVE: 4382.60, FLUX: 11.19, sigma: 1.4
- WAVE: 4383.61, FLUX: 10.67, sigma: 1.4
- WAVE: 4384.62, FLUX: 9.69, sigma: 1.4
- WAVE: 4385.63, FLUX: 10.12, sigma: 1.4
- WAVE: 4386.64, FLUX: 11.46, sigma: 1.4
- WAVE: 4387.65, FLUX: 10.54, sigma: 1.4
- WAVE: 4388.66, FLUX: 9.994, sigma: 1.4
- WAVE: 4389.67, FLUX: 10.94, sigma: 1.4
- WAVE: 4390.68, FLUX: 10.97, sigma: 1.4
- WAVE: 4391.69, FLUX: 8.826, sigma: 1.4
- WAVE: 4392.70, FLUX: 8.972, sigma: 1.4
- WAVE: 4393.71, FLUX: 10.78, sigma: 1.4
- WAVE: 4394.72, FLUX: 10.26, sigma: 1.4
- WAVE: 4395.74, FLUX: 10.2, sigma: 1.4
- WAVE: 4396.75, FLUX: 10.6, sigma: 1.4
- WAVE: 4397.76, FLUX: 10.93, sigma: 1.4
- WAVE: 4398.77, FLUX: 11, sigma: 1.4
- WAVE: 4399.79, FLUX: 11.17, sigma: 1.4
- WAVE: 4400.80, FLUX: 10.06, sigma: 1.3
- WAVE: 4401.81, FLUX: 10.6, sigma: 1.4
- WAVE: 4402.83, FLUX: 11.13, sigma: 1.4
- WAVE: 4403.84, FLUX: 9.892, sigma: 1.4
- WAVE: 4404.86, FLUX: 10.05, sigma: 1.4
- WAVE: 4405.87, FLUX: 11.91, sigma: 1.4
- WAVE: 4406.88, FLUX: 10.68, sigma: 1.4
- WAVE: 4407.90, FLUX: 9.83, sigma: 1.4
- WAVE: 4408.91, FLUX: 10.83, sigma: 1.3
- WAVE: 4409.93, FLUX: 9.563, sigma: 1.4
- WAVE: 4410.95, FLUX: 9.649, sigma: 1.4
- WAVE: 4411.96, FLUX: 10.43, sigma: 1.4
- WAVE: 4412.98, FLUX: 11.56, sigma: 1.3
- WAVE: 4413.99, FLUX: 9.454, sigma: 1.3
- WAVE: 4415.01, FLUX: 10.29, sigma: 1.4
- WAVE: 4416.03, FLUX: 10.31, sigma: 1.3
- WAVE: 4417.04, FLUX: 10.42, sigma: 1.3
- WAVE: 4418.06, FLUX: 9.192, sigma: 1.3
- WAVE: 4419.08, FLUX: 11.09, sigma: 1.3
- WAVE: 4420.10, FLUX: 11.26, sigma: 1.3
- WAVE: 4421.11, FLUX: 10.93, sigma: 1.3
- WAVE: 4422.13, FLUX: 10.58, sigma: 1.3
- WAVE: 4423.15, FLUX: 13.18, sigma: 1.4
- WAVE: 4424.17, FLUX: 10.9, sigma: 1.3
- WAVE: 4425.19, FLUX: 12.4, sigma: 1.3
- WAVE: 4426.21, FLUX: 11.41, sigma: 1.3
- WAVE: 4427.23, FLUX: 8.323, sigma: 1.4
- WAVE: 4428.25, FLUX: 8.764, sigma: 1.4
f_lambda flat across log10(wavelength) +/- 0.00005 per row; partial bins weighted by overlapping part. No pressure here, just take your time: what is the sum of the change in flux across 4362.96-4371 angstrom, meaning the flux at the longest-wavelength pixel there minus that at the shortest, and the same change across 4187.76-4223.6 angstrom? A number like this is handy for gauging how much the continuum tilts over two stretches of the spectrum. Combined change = 4.6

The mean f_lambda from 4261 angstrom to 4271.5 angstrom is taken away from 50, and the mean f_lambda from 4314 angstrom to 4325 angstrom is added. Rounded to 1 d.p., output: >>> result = 50.0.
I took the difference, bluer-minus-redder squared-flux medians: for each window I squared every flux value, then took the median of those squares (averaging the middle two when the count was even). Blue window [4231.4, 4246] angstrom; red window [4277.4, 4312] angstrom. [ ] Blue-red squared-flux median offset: 21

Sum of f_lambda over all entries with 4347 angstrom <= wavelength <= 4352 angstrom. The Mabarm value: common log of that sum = 1.66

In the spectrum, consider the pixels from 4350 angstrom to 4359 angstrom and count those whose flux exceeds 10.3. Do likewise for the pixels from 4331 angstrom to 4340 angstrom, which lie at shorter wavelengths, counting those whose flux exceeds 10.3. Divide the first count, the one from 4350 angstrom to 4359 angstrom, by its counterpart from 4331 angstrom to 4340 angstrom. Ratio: 3.0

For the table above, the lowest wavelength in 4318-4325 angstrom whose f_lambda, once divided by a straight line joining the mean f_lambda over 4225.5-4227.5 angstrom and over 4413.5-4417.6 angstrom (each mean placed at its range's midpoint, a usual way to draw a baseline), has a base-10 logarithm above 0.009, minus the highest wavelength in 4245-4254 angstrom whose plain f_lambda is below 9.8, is 71.0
